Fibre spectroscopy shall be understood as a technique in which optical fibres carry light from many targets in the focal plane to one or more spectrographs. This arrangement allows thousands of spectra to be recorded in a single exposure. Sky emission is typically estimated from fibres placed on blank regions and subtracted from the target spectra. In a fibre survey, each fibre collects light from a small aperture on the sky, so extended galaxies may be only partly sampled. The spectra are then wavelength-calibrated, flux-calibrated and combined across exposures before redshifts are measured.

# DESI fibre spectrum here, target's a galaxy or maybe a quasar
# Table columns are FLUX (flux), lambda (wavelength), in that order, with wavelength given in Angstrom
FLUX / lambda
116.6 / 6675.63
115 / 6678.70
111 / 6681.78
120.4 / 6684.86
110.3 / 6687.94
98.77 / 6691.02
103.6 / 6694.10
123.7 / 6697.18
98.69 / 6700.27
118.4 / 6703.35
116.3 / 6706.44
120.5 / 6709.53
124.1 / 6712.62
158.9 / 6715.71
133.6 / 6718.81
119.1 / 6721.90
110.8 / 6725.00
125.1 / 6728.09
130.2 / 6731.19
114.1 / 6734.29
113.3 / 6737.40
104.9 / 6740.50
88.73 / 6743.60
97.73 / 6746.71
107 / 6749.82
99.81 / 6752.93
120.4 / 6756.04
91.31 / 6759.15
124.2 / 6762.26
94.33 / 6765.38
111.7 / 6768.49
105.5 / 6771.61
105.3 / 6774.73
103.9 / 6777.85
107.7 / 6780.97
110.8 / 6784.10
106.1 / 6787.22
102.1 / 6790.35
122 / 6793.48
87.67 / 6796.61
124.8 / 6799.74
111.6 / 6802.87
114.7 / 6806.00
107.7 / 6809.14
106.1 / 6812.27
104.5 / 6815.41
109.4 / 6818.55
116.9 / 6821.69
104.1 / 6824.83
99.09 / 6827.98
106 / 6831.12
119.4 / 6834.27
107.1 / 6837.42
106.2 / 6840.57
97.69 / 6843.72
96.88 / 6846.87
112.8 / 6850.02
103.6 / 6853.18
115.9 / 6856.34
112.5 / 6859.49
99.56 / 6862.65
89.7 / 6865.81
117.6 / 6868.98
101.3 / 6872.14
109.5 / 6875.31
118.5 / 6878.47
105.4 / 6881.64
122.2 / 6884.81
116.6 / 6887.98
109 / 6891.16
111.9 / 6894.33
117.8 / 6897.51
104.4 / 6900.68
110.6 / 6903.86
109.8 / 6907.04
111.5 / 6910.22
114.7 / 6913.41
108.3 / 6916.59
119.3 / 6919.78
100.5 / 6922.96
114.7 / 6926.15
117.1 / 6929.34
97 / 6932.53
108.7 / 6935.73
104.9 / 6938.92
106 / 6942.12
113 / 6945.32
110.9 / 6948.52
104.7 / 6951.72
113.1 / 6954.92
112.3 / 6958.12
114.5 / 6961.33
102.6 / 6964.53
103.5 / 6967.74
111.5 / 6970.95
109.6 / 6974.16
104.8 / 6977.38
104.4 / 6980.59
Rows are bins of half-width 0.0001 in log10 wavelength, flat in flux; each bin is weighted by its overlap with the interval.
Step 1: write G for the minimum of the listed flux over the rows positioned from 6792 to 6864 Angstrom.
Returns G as 87.67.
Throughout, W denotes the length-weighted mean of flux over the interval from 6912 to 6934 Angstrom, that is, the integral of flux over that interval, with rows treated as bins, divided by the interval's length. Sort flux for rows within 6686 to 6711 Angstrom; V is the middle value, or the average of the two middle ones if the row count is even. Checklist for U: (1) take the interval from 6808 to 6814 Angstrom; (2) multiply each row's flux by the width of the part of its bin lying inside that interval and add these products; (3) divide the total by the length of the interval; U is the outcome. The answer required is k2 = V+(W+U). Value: 330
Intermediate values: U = 107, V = 113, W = 110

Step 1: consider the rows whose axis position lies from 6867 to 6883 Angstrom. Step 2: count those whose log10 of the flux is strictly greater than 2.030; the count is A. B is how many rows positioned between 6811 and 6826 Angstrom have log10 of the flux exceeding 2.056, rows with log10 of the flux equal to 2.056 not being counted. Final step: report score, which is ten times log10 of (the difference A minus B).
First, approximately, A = 3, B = 1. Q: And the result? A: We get 3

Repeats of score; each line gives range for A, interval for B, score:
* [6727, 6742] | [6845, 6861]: 5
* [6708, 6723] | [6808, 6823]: 6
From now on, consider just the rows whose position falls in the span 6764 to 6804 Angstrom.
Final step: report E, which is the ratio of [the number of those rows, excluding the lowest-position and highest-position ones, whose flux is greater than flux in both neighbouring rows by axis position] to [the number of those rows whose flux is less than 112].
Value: 0.36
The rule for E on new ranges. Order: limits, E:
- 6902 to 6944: 0.44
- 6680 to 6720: 0.80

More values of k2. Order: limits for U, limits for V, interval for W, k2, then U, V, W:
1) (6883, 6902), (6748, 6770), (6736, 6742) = 330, 114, 107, 109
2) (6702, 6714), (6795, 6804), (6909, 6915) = 344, 120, 112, 113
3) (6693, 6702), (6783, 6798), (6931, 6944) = 320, 109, 106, 104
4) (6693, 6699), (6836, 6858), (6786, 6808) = 330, 114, 106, 110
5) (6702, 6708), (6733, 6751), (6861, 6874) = 325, 117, 106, 102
